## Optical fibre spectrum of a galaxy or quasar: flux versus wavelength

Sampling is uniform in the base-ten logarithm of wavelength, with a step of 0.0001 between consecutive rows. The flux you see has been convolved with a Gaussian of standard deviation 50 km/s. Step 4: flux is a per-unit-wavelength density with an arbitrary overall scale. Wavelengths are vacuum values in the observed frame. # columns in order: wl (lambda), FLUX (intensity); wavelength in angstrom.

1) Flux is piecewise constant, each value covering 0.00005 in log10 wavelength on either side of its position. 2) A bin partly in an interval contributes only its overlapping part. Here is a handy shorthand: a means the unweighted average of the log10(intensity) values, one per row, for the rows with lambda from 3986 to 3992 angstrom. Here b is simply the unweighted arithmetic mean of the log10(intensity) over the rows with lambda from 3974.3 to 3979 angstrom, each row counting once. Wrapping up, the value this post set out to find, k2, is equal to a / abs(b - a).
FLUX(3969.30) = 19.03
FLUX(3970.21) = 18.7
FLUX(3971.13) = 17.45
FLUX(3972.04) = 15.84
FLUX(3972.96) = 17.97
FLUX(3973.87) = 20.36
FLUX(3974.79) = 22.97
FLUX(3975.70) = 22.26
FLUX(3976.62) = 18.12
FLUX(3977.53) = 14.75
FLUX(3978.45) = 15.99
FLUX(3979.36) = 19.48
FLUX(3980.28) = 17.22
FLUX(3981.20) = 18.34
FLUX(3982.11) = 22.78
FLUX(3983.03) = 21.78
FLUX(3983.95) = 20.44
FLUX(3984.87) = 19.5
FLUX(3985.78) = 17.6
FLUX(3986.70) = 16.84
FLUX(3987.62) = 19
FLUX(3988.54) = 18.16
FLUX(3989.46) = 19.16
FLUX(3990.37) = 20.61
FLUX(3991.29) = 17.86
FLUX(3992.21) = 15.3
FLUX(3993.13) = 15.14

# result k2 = 1468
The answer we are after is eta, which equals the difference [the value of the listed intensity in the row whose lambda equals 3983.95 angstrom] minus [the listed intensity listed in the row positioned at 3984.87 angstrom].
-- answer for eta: 0.9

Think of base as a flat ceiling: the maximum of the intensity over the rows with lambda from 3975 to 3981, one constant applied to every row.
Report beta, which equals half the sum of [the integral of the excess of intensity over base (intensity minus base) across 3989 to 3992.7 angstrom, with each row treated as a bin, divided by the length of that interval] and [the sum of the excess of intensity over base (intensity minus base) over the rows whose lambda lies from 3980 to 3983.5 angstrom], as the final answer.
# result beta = -6.5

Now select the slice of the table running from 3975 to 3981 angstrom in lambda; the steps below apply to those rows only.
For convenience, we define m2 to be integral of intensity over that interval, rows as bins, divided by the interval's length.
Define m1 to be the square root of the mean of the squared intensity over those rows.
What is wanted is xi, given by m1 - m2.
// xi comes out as -0.06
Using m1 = 18.1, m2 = 18.2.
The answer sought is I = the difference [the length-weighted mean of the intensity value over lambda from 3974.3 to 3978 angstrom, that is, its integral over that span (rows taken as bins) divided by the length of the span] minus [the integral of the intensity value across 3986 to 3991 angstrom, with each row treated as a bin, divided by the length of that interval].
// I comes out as 0.8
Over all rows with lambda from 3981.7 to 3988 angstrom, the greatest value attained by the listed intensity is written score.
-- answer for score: 22.78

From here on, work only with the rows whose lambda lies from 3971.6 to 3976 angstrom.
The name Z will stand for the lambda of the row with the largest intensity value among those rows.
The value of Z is 3974.79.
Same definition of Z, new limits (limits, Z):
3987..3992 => 3990.37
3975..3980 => 3975.70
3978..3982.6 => 3982.11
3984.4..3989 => 3984.87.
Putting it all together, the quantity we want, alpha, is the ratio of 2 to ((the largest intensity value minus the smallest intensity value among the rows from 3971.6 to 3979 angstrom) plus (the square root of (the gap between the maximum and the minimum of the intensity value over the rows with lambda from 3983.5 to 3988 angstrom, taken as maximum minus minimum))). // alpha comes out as 0.198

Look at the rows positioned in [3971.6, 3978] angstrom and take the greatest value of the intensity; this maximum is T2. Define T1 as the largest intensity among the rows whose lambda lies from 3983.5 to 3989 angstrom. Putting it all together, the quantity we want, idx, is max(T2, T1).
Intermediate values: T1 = 20.44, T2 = 22.97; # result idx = 23.0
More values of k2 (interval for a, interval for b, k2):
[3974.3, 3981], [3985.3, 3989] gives 90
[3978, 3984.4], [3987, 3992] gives 154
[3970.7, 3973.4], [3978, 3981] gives 111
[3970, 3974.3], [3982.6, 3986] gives 31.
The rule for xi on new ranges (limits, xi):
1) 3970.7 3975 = 0.39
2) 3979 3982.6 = 0.11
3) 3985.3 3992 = 0.13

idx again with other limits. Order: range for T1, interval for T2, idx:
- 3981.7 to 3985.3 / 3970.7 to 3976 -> 23.0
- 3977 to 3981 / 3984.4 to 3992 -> 20.6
